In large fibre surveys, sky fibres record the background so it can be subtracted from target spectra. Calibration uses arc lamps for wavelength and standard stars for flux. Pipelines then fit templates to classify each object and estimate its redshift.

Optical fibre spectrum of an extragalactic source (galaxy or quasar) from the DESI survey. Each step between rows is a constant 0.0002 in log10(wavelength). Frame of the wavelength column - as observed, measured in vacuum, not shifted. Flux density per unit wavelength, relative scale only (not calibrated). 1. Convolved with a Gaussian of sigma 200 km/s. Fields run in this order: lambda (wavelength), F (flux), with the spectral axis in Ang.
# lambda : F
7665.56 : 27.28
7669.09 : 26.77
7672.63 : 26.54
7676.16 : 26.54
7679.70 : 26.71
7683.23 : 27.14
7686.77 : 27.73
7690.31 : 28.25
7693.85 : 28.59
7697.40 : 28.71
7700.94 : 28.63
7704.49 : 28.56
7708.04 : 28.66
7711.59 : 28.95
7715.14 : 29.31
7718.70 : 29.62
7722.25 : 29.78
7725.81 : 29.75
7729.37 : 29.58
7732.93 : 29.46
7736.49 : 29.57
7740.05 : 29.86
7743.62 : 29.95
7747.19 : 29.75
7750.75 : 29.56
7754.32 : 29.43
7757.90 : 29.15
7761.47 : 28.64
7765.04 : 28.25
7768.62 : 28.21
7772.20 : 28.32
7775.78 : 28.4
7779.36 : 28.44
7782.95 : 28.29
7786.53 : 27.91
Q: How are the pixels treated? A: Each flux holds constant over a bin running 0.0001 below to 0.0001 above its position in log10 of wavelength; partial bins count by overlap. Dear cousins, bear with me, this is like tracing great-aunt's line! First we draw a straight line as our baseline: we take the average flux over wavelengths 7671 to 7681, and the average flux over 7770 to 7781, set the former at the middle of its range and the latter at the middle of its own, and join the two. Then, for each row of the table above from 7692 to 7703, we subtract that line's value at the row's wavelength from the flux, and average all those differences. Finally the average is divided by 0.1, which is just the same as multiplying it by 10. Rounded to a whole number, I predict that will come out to 17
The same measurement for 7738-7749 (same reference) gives 20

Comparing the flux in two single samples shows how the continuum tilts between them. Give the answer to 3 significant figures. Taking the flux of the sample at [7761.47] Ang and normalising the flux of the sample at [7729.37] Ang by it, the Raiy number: 1.03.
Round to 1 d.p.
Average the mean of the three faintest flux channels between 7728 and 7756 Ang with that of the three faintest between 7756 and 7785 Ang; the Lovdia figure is 28.9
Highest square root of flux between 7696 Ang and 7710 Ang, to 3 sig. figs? 5.36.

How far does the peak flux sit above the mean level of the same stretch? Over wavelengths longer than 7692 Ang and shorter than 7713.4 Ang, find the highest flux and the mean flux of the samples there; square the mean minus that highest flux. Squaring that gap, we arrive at 0.071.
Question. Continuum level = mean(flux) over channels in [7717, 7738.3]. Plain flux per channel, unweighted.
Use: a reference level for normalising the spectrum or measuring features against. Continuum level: 29.6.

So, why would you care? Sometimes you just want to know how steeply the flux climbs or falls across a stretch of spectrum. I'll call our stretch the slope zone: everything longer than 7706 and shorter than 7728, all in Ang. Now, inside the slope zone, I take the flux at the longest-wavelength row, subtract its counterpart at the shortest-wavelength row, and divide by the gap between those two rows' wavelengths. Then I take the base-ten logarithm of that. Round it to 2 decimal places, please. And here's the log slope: -1.21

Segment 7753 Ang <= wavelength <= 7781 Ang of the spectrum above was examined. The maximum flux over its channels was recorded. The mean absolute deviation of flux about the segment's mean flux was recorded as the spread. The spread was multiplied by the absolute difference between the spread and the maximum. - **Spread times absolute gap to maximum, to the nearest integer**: 10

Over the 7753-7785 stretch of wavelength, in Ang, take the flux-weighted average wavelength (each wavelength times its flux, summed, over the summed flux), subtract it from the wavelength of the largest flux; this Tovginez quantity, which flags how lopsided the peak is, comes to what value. -14.2 Ang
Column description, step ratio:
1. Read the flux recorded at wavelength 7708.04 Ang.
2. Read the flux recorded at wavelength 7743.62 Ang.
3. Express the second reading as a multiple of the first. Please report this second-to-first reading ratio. 1.05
